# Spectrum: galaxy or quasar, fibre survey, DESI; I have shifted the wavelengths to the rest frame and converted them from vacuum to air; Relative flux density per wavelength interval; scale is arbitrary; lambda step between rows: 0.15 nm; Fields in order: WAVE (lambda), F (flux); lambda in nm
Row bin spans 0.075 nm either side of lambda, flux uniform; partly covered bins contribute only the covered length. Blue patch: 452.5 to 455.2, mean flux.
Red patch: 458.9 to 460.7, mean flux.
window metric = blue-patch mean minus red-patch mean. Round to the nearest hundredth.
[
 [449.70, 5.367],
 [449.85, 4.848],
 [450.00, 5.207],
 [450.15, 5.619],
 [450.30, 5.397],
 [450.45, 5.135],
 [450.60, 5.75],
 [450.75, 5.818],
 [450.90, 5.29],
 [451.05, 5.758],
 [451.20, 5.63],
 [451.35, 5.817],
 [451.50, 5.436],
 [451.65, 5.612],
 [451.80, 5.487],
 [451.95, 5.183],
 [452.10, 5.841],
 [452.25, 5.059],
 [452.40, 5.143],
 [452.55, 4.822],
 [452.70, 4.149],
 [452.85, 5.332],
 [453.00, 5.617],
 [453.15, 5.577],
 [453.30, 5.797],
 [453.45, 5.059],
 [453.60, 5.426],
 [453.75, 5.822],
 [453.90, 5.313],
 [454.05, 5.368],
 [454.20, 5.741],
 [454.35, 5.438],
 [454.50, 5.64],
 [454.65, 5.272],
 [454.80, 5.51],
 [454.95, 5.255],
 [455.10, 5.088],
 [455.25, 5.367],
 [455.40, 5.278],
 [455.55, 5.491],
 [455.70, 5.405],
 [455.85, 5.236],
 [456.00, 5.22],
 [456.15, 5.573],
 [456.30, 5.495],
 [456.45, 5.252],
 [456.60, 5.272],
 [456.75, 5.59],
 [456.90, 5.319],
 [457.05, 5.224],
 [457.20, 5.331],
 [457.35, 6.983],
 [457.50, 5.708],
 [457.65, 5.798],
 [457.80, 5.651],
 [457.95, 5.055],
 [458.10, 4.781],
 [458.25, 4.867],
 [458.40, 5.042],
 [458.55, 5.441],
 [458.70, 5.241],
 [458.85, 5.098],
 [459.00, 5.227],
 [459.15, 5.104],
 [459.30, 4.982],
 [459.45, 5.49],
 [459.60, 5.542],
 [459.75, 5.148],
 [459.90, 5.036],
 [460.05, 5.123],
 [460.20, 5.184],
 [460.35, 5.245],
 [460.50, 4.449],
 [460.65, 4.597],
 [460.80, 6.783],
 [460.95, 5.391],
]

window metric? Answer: 0.25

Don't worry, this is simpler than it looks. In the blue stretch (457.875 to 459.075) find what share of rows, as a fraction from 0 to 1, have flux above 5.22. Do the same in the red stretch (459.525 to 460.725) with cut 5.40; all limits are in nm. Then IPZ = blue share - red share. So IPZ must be 0.25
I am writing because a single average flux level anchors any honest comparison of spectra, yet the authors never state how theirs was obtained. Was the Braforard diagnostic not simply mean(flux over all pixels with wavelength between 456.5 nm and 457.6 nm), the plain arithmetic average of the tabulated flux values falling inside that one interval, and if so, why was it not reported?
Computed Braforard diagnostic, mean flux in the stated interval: 5.63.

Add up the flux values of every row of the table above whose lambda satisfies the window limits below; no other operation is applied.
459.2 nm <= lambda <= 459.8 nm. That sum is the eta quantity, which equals 21.2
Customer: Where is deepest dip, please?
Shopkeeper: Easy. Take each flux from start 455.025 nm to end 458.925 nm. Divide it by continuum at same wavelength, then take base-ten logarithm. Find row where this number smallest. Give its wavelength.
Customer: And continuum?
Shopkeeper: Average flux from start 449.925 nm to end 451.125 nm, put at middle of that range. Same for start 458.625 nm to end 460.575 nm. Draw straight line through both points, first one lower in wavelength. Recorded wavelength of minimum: 458.10 nm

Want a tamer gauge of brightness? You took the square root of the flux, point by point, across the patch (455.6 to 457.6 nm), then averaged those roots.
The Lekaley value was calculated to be 2.35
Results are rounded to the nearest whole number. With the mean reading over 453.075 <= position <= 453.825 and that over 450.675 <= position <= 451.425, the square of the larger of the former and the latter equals 32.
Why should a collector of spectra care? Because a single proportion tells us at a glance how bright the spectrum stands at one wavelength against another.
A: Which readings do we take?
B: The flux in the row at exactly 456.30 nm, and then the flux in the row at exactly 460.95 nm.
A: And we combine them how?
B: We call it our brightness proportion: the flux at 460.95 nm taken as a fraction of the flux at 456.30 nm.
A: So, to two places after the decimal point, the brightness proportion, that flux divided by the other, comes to 0.98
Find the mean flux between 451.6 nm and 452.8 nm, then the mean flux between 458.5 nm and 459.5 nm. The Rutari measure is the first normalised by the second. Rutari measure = 0.99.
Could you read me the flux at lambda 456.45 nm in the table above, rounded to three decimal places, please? 5.252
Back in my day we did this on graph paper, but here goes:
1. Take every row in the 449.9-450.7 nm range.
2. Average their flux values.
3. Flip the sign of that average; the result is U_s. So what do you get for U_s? -5.42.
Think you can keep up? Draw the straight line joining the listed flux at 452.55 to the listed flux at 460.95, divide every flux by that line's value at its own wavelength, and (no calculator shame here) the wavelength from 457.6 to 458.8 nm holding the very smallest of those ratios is 458.10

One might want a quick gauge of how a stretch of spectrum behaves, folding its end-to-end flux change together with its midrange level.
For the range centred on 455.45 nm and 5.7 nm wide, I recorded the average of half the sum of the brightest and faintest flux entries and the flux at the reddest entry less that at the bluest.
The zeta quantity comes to 3.1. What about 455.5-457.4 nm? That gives 3.8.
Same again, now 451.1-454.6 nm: 2.5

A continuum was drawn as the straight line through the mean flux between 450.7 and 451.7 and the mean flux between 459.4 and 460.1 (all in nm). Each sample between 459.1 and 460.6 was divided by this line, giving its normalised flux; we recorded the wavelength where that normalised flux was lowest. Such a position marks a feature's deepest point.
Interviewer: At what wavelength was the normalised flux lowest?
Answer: 460.50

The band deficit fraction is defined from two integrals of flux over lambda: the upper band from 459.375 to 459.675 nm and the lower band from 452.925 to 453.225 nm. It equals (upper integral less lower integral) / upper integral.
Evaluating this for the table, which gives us -0.015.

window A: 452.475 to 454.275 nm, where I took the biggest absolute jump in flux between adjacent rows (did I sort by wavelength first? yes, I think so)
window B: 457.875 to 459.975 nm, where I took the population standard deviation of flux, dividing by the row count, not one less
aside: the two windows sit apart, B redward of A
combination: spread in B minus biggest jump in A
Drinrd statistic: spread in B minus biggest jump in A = -0.97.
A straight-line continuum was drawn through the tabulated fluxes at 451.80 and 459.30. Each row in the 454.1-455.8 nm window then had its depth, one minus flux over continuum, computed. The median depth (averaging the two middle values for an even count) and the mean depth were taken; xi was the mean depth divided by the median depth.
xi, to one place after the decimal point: 1.1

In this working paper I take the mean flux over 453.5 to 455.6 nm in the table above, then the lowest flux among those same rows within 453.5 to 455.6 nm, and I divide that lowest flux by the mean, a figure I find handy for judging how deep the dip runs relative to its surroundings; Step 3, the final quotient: 0.94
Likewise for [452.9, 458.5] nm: 0.88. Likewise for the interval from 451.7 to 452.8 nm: 0.81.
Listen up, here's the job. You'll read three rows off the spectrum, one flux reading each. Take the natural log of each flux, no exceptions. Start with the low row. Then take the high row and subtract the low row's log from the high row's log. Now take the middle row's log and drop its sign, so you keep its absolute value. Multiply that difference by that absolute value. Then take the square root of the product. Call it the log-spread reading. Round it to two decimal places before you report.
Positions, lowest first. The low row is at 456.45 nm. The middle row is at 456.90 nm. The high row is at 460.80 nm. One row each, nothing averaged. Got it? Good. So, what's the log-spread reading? 0.65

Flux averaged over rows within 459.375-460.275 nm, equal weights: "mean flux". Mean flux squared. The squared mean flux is 27.6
